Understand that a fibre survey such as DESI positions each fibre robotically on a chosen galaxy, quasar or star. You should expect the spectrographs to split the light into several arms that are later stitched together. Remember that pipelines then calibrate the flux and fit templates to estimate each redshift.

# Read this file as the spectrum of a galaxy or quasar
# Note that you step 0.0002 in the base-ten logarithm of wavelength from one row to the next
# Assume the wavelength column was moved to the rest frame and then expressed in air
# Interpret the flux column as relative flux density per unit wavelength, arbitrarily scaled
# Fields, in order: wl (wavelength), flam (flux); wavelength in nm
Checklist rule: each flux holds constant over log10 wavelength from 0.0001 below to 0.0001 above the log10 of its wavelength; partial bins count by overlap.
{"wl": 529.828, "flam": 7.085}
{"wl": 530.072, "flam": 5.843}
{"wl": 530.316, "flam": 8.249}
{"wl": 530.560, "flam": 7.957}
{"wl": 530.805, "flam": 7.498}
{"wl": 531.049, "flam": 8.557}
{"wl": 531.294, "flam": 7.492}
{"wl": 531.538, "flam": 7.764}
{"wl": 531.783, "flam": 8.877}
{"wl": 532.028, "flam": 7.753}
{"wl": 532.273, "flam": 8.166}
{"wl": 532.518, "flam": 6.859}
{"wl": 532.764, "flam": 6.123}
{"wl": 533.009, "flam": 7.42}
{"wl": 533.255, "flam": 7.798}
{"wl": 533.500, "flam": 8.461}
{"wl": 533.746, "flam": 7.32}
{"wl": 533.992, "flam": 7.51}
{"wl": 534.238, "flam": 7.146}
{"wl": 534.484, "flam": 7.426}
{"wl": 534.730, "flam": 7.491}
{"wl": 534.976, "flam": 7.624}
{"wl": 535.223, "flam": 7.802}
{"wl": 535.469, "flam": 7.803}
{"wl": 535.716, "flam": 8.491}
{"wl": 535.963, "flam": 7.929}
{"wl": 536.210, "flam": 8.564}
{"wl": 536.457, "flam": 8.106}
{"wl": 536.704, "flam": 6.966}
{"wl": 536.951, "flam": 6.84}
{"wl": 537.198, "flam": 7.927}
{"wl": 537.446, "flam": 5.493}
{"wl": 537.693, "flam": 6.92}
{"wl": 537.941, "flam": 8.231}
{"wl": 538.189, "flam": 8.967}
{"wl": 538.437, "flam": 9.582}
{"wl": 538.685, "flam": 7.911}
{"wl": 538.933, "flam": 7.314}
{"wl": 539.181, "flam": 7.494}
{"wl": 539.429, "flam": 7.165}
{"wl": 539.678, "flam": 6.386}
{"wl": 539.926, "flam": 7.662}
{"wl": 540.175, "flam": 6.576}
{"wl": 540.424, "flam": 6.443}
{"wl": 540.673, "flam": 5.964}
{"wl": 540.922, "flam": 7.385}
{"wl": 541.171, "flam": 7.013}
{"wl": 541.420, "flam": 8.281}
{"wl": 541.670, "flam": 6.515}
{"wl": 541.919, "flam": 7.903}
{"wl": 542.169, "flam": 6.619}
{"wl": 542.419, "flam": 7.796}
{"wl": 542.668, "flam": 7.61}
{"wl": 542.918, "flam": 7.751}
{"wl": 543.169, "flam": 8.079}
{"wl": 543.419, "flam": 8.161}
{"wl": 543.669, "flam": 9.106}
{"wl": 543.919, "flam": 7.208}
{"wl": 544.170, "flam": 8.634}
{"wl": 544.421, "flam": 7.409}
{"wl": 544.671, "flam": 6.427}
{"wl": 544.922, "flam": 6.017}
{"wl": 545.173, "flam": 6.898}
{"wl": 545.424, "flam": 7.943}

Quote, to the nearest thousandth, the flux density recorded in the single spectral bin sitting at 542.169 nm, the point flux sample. 6.619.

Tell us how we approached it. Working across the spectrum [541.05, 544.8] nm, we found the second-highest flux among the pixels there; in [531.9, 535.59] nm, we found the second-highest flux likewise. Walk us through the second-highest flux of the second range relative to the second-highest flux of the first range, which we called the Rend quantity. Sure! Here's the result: 0.95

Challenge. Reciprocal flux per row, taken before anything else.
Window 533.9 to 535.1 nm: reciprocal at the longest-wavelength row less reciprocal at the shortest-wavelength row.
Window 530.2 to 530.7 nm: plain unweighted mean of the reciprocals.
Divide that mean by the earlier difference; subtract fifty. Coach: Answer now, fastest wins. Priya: -112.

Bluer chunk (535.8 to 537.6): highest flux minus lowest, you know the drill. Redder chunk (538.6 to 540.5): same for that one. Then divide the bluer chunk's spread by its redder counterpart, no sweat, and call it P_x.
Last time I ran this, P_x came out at 2.0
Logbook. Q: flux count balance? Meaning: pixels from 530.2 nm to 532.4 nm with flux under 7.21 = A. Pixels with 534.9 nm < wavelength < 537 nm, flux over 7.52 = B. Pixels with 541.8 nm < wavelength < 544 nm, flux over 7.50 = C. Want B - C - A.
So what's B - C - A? 0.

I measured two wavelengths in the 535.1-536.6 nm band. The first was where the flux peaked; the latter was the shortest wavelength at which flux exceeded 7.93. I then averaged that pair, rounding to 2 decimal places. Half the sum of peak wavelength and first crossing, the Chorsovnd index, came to 535.96 nm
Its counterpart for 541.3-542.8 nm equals 541.42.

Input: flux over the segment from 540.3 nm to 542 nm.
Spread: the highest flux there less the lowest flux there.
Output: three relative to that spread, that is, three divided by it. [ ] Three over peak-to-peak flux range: 1.3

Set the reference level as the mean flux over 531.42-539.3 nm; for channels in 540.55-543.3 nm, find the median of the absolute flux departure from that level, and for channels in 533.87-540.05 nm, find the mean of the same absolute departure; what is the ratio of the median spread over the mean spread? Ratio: 0.65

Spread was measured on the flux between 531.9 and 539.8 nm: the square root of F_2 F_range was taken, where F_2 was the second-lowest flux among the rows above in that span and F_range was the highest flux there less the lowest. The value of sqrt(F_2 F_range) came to 5.0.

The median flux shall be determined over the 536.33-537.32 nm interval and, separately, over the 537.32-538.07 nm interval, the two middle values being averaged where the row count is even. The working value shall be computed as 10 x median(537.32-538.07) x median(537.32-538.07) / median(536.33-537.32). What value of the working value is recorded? 64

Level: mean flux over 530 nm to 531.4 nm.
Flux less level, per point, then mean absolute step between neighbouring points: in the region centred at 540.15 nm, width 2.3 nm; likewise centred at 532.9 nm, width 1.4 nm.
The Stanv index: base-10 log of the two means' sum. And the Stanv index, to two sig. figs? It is 0.21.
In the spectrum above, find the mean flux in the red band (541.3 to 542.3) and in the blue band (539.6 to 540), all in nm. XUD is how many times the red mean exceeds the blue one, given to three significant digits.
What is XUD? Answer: 1.04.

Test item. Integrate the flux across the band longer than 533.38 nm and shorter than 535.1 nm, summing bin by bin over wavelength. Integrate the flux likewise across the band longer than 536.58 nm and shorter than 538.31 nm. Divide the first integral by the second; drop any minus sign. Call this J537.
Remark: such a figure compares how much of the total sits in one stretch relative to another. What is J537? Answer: 1.03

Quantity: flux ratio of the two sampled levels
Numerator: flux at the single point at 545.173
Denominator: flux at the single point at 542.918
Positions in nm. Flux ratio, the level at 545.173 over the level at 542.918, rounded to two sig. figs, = 0.89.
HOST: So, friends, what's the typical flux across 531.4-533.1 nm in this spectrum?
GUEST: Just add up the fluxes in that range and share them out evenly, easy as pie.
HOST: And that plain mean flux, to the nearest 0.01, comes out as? 7.57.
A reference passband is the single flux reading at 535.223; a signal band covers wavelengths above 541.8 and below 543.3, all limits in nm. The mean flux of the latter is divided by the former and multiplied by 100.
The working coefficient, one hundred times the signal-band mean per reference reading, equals 98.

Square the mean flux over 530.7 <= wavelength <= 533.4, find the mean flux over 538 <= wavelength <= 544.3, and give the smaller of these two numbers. 7.6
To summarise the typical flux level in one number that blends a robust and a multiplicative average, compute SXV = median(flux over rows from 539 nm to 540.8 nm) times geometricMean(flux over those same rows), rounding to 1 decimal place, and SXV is 44.6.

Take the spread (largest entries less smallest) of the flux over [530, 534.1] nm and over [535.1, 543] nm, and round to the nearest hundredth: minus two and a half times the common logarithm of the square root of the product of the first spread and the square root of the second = -0.98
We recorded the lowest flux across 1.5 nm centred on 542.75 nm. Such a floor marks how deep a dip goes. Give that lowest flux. 6.619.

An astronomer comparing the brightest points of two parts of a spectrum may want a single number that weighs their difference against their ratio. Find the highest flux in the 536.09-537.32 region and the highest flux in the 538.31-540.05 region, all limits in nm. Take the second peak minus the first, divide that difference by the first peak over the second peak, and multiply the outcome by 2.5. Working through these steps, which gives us 2.8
